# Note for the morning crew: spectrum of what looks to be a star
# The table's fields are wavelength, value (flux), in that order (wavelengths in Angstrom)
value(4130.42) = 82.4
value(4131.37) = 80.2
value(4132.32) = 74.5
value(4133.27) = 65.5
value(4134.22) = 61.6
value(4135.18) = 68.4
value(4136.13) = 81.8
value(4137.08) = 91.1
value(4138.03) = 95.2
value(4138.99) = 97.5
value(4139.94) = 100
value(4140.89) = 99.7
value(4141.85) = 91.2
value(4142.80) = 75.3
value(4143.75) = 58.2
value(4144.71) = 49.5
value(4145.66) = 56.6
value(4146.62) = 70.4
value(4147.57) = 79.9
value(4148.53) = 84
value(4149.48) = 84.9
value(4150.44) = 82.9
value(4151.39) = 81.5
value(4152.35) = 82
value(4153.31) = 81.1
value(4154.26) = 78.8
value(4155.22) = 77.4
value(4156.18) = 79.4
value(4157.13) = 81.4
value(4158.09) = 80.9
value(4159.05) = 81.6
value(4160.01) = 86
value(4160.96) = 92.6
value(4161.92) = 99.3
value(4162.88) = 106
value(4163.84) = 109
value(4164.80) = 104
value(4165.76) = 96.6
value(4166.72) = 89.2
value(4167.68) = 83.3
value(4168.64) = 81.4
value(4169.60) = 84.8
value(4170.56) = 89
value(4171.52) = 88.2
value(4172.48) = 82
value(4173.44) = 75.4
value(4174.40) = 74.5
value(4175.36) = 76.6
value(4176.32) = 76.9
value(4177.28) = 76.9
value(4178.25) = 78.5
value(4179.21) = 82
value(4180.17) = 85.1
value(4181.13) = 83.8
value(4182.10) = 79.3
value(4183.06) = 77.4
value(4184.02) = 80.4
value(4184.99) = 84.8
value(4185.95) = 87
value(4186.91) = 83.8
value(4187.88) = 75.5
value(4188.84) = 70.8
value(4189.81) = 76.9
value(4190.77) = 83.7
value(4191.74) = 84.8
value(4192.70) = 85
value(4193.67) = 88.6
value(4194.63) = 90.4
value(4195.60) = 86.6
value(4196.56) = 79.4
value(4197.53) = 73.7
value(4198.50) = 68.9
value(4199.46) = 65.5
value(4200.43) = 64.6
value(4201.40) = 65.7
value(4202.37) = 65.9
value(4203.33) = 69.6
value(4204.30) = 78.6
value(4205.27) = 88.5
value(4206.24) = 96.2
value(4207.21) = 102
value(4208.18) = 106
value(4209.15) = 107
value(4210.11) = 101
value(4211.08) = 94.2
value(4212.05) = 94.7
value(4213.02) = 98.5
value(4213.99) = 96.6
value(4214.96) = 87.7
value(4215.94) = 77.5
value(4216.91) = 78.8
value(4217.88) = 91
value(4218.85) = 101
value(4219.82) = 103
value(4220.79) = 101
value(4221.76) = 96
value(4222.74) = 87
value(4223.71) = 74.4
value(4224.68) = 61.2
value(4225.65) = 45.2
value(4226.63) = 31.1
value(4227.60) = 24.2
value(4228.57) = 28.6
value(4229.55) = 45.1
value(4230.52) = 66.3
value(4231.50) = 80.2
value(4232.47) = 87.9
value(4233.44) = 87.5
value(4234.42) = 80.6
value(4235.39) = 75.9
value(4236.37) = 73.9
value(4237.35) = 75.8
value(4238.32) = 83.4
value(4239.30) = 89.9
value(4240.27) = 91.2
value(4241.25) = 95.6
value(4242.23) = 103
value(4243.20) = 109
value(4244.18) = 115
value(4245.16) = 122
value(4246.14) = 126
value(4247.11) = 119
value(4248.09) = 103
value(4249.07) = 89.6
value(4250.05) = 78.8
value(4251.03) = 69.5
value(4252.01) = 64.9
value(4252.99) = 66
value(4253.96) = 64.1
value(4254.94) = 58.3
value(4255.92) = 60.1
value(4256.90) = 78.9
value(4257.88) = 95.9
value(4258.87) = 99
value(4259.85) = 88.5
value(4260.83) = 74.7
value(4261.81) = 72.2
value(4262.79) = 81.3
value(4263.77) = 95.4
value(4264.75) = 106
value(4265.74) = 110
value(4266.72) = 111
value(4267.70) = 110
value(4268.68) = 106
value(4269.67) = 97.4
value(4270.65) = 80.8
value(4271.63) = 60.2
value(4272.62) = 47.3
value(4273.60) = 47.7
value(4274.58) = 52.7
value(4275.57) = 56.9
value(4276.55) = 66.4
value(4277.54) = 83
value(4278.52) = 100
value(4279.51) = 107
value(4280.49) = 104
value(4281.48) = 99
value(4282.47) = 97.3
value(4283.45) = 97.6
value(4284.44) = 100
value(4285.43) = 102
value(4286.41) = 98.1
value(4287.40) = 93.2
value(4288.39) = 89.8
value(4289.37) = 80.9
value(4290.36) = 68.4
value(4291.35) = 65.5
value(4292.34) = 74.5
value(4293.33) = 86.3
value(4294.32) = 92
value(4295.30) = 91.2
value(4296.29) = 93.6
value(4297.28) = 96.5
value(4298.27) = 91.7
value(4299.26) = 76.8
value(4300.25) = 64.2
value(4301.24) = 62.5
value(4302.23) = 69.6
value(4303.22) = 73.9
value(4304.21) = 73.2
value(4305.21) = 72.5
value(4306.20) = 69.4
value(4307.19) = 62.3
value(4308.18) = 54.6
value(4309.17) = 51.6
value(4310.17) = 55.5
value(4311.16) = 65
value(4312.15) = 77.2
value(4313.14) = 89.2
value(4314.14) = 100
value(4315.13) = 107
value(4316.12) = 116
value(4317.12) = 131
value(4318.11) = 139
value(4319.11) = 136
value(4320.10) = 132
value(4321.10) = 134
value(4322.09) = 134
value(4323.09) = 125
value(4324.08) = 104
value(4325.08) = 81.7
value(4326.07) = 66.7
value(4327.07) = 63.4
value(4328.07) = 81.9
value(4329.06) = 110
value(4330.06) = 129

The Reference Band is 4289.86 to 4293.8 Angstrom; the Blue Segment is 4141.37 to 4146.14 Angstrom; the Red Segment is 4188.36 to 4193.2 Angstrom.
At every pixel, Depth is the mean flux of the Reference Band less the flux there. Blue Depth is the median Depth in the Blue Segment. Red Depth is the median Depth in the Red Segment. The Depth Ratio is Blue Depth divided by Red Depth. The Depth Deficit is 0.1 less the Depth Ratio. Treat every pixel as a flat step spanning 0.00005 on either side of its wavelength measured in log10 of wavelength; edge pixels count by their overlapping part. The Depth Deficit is 1.6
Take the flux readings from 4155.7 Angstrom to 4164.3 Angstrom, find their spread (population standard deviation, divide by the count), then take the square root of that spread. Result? 3.3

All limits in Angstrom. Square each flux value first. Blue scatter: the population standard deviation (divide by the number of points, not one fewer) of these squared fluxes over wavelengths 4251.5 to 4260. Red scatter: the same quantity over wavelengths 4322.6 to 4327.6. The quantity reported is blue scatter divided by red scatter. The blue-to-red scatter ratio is 0.54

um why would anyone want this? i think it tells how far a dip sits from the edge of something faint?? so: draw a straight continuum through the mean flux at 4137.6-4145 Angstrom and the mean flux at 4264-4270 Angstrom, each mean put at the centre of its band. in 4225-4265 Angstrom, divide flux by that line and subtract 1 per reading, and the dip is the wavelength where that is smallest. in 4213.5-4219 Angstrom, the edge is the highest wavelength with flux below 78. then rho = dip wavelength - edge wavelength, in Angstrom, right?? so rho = 11.7 Angstrom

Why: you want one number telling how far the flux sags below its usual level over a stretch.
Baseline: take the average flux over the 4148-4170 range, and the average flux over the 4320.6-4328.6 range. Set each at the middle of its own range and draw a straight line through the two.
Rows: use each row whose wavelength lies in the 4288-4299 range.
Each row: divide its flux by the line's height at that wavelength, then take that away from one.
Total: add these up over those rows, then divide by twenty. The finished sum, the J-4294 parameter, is 0.069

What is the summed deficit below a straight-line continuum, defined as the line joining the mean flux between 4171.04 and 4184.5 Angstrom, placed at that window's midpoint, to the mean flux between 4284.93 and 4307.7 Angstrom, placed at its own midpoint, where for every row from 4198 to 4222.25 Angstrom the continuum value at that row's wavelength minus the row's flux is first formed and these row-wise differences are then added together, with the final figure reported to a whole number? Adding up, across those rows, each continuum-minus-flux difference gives -201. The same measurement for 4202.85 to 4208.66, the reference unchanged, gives -61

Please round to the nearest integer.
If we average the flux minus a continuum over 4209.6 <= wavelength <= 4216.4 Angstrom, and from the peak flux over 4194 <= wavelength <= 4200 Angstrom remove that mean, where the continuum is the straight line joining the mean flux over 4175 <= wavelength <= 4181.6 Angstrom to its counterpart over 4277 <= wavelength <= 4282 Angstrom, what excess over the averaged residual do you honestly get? 84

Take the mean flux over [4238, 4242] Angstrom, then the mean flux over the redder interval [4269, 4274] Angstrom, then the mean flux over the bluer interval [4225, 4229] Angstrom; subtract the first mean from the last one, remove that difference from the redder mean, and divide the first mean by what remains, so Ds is 0.72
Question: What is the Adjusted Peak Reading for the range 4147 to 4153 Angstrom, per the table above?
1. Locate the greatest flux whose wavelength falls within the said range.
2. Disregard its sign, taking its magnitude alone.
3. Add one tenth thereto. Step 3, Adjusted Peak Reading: 85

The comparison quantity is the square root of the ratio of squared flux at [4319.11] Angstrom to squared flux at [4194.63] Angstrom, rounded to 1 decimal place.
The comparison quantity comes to 1.5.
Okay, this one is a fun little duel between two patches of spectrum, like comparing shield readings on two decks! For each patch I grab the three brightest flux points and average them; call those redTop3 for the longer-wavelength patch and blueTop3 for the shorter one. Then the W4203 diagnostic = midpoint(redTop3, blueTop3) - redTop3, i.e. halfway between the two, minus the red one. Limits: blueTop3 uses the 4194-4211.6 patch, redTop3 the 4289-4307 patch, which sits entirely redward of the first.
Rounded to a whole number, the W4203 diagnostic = 5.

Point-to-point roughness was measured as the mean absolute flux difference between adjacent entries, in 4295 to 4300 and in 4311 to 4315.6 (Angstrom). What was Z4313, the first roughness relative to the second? 0.6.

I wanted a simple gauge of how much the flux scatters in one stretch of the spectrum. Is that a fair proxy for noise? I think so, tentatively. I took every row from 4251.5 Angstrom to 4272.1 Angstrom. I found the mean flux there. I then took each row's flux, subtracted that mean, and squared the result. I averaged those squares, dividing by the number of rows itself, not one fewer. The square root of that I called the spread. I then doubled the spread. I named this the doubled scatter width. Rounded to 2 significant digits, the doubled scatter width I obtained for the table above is 36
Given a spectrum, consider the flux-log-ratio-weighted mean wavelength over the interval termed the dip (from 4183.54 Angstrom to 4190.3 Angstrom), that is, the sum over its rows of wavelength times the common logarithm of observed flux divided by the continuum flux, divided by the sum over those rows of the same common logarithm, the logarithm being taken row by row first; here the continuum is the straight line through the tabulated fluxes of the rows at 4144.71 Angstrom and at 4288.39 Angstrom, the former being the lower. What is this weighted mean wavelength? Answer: 4186.5 Angstrom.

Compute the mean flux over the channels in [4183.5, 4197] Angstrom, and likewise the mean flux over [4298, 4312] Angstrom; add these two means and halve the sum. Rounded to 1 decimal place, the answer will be 75.0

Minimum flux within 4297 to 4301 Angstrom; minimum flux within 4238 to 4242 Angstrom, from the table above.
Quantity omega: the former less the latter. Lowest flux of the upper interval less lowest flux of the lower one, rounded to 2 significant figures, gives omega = -19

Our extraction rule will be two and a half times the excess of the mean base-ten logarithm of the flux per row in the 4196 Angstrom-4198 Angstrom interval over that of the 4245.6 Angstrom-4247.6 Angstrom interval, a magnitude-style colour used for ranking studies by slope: -0.51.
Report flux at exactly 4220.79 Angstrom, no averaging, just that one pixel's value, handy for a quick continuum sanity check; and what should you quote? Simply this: 101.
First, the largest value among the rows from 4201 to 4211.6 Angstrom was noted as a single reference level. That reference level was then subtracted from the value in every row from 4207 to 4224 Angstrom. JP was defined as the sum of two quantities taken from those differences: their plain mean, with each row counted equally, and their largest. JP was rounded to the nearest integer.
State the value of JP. -13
